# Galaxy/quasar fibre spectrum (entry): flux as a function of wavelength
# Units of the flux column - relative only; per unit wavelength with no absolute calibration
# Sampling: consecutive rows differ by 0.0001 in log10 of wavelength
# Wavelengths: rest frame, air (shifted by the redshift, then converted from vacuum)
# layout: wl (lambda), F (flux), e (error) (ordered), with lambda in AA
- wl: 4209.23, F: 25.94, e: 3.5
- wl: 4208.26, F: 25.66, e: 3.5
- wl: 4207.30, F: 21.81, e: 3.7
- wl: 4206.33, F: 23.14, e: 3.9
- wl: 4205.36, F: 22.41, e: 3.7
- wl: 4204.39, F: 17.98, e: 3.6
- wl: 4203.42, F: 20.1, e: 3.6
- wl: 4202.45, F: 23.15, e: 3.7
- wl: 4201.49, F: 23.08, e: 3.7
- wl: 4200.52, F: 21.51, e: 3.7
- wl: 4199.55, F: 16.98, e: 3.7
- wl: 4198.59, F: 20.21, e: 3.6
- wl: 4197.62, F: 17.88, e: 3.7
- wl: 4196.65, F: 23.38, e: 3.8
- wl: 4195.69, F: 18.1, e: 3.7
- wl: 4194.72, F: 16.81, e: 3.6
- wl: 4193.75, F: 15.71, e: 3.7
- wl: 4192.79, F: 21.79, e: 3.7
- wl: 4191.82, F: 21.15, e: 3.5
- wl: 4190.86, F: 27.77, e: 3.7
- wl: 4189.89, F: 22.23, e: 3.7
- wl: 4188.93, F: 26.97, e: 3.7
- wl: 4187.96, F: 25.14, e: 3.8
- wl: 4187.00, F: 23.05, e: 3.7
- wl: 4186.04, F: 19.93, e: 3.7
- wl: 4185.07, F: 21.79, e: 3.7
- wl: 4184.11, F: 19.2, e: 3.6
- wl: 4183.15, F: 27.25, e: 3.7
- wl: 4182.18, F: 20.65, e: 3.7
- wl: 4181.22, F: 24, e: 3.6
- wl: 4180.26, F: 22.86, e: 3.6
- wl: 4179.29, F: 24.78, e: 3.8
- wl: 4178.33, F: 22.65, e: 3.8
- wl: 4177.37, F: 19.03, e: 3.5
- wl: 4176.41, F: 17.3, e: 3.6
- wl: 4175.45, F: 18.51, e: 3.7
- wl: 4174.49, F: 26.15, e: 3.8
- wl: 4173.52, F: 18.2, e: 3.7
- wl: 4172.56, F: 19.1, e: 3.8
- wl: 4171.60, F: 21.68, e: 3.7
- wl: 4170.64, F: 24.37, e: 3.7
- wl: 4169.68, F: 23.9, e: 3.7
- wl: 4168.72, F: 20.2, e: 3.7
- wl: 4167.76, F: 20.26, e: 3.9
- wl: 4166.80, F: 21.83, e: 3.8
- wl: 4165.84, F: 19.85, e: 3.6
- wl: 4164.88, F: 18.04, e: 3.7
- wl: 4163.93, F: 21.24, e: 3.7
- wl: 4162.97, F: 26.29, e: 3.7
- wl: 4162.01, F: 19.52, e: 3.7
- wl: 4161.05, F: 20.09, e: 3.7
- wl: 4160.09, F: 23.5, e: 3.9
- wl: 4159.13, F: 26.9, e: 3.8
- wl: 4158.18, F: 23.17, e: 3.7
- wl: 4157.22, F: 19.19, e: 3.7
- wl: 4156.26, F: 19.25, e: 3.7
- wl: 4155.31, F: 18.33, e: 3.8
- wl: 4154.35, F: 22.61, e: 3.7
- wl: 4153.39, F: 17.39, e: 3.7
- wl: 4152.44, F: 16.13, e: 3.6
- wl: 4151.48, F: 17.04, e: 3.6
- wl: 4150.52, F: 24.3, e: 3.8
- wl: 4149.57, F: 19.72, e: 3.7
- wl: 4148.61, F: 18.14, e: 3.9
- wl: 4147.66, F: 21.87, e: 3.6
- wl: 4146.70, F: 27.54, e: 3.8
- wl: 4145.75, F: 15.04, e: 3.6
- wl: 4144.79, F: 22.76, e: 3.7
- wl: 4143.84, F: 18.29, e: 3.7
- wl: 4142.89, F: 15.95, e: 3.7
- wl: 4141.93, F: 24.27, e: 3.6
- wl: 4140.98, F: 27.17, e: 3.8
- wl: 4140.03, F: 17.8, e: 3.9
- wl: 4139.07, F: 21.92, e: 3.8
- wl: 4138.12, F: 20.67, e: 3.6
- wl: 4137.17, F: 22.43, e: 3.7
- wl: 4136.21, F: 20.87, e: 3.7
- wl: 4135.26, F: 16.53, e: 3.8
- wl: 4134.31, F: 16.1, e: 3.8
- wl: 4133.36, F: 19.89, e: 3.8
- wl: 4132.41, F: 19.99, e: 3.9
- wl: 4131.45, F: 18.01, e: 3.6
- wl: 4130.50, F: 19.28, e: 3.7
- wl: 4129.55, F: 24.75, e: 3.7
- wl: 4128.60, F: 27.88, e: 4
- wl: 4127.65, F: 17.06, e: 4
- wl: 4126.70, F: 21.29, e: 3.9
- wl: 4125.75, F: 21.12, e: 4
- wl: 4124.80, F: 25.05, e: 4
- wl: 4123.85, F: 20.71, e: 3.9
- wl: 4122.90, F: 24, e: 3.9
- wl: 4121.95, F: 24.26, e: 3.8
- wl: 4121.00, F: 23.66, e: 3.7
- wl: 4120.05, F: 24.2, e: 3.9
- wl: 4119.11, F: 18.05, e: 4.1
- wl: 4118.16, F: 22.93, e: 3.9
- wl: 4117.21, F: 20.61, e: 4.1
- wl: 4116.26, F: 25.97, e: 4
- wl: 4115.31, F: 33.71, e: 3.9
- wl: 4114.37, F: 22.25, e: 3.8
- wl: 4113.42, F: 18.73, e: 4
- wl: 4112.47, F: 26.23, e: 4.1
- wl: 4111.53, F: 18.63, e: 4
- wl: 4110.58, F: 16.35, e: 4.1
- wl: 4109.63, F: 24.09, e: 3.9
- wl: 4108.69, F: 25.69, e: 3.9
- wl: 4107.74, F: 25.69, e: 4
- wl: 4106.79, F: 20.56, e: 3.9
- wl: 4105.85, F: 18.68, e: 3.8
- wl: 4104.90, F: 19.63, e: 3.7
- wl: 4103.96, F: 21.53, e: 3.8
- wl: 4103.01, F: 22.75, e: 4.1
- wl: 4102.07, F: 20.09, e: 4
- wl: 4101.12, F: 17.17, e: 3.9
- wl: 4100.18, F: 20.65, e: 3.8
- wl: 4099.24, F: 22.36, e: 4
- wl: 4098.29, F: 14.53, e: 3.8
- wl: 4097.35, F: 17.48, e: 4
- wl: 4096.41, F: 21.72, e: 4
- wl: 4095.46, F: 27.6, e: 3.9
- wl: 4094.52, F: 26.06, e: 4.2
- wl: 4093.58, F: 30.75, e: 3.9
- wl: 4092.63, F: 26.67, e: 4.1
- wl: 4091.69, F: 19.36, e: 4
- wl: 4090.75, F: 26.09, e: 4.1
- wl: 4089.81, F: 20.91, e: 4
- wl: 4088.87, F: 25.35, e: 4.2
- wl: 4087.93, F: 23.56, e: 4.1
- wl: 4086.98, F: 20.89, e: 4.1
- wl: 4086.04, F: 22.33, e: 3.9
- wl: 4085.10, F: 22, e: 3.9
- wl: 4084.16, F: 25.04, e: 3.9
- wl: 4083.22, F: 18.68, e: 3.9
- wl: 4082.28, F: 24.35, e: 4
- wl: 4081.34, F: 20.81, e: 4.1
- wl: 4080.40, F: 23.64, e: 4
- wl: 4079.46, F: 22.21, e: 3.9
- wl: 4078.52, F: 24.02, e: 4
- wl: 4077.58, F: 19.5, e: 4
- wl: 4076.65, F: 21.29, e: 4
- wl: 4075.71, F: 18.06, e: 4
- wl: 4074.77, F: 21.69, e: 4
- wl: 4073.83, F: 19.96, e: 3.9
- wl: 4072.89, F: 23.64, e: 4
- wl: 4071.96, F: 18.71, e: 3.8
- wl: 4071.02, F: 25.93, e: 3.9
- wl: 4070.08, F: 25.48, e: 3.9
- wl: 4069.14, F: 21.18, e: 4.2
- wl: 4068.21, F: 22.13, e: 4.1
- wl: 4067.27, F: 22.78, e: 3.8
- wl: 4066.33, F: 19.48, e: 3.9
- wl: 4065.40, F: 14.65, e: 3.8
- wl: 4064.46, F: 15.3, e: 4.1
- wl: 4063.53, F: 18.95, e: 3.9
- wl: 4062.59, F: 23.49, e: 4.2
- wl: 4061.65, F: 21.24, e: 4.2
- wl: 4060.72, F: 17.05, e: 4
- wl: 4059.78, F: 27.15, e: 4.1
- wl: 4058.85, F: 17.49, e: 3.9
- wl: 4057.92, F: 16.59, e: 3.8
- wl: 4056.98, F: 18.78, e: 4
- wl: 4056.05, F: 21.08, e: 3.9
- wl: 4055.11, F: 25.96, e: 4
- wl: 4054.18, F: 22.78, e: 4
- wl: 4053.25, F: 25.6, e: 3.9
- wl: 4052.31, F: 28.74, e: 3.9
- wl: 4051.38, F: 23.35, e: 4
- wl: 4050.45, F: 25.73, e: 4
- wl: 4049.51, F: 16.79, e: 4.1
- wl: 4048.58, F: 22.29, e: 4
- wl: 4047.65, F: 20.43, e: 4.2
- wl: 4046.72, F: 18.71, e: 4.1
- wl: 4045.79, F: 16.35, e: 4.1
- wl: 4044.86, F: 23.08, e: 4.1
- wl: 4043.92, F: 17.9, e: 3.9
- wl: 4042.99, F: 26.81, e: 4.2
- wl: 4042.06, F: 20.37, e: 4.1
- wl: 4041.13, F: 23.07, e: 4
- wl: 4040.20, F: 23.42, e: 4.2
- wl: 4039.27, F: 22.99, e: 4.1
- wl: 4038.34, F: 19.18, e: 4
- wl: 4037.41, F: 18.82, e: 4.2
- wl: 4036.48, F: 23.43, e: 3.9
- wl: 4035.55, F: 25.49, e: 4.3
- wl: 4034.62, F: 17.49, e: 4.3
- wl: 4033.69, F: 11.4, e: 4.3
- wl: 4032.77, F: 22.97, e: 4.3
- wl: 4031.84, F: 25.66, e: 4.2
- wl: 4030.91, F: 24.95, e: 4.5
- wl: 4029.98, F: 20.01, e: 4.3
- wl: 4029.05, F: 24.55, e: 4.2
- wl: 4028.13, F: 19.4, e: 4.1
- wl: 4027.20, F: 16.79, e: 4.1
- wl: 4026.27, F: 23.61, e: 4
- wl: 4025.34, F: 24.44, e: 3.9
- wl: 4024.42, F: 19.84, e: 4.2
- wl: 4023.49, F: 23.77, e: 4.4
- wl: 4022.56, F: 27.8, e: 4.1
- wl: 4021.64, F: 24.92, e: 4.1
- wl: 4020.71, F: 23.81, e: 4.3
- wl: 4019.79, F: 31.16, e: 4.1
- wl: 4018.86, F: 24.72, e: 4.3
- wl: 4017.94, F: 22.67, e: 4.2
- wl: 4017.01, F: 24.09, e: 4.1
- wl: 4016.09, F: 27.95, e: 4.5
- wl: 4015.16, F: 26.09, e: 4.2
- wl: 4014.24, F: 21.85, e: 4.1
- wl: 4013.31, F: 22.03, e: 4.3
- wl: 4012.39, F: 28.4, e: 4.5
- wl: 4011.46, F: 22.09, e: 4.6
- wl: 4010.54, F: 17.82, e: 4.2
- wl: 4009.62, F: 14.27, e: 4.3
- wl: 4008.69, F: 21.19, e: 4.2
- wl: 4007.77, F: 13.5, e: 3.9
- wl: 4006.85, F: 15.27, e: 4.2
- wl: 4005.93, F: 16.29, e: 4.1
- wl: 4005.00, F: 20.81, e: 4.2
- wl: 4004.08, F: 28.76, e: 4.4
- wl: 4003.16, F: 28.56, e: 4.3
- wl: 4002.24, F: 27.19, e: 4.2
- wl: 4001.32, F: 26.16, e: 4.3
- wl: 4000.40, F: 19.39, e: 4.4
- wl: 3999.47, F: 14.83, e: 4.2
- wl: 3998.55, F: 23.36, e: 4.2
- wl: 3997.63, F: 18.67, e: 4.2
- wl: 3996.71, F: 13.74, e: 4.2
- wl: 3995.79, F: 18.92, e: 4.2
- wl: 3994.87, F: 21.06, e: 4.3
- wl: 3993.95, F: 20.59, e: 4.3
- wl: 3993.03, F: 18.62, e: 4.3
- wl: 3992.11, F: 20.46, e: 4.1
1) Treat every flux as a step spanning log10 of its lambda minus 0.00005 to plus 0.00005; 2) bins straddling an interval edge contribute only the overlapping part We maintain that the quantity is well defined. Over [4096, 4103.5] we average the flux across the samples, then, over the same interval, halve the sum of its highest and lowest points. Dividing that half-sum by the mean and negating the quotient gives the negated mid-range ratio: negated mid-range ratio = -0.95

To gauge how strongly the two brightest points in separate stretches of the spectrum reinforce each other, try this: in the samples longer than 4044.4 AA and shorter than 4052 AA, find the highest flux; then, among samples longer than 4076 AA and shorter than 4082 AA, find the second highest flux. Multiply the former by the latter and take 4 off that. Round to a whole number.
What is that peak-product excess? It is 604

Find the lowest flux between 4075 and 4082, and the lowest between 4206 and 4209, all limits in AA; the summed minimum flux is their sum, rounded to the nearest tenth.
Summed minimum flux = 39.9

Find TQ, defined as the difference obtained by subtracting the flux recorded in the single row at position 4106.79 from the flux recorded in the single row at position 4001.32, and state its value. 6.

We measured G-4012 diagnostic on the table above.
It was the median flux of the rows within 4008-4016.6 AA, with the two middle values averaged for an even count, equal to 22.0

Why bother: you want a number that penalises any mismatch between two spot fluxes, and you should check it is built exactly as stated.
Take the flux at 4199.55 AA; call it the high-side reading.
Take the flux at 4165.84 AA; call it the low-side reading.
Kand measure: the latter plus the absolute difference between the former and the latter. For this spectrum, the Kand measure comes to 23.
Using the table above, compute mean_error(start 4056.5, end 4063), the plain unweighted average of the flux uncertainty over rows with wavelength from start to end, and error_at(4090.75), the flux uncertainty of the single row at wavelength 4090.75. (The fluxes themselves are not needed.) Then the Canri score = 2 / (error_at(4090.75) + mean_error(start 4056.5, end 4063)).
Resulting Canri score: 0.246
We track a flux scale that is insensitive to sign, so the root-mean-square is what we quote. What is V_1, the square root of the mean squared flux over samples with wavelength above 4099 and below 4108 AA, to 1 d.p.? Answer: 21.0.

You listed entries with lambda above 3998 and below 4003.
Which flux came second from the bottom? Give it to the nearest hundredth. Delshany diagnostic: 19.39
